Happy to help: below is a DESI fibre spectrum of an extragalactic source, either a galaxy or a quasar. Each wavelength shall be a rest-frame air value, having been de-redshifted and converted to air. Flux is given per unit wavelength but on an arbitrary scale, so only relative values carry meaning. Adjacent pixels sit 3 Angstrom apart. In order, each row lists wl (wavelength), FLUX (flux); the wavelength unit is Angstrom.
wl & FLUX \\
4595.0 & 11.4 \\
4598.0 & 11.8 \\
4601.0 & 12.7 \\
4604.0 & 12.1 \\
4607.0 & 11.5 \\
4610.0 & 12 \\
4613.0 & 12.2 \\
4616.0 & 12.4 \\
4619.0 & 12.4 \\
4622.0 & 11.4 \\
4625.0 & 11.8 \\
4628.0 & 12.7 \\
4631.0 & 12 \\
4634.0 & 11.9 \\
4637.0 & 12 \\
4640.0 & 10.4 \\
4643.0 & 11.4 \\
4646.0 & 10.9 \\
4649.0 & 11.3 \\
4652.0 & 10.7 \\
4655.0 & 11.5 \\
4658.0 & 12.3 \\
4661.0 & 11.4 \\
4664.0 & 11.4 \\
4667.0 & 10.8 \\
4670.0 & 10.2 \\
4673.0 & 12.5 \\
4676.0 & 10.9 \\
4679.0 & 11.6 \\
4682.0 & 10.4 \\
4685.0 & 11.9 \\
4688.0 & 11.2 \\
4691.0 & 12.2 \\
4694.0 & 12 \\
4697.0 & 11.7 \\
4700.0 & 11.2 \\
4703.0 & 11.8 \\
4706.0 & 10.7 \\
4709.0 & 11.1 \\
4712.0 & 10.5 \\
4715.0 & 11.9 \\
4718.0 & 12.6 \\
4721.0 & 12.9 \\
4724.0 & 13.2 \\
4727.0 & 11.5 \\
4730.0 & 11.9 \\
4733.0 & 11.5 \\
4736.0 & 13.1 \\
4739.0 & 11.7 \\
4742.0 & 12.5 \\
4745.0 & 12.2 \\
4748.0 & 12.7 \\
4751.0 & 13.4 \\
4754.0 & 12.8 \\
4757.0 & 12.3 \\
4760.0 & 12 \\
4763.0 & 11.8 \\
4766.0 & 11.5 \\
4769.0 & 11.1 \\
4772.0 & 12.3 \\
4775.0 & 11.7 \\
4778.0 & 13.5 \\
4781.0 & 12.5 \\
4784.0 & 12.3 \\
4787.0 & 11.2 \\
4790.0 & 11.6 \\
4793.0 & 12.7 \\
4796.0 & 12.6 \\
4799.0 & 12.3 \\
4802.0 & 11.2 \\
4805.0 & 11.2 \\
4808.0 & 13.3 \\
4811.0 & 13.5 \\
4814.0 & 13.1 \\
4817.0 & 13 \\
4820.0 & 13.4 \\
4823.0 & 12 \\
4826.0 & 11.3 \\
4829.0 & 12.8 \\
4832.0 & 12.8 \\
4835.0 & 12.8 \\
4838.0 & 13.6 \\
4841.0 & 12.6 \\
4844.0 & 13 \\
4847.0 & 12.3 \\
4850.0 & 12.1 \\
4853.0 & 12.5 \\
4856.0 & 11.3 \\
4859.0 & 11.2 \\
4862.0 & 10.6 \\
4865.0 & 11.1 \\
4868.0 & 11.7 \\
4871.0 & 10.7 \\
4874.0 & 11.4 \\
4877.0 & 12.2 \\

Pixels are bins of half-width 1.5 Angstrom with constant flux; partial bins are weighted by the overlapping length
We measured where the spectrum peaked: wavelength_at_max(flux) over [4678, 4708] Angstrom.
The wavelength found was 4691.0 Angstrom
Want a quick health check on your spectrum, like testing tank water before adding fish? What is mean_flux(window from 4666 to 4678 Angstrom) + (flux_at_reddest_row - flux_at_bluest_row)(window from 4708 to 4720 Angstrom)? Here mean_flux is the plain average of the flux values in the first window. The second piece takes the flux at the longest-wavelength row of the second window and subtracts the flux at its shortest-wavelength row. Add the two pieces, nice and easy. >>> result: 12.6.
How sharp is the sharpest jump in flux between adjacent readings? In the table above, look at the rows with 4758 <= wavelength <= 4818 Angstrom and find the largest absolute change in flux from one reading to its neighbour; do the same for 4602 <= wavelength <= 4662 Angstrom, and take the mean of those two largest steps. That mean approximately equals 1.85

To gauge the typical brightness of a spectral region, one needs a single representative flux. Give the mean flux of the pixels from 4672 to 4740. 11.7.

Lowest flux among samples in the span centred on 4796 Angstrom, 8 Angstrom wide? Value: 12.3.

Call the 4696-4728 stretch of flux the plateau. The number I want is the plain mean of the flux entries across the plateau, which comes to 11.74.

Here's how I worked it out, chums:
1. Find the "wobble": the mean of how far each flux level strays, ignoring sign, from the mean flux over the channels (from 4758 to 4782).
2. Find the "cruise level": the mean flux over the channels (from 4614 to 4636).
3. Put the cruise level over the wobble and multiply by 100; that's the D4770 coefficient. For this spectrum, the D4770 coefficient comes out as 2249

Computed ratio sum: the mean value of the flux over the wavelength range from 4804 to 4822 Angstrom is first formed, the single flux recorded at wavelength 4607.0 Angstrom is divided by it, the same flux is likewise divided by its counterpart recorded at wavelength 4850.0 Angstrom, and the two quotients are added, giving 1.84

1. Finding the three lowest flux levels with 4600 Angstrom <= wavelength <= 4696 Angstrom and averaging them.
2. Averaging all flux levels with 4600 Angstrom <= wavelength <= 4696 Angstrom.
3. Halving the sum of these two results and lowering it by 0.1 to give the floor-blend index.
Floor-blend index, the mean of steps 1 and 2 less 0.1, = 10.9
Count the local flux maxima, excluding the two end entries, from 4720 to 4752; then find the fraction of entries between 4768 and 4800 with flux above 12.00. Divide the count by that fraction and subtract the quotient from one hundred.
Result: 93.7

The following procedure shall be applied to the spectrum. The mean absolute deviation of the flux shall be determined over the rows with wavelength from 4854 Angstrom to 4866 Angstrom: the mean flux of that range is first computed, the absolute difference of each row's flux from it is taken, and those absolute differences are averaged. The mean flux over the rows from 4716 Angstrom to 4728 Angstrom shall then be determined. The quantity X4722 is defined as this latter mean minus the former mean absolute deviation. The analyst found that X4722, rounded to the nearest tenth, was 12.3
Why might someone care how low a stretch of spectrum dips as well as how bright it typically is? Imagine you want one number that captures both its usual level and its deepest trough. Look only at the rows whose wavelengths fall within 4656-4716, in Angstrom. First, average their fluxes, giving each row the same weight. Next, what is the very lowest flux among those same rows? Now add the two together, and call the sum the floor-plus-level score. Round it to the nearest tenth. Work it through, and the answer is 21.6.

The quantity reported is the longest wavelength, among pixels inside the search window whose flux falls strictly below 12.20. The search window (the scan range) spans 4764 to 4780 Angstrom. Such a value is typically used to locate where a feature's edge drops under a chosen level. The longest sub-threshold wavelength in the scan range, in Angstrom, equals 4775.0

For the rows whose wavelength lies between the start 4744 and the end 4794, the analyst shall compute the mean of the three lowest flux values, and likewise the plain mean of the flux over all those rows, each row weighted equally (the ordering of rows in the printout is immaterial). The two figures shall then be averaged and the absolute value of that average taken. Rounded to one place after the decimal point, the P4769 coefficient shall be 11.7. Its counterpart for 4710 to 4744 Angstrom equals 11.6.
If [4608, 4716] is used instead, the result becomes 10.9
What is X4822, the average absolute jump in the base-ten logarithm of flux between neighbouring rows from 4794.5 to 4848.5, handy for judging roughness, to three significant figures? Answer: 0.0228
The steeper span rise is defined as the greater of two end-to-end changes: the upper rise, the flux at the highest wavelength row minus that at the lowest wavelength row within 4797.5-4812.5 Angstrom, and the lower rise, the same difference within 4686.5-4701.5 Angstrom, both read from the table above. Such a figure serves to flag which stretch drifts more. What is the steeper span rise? 1.2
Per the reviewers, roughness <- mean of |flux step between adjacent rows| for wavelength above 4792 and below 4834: 0.64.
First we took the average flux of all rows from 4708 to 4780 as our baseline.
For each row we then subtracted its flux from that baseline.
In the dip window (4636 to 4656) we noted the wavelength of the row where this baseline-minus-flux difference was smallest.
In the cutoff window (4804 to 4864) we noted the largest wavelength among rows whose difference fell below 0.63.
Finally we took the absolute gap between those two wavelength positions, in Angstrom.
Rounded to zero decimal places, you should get 216 Angstrom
